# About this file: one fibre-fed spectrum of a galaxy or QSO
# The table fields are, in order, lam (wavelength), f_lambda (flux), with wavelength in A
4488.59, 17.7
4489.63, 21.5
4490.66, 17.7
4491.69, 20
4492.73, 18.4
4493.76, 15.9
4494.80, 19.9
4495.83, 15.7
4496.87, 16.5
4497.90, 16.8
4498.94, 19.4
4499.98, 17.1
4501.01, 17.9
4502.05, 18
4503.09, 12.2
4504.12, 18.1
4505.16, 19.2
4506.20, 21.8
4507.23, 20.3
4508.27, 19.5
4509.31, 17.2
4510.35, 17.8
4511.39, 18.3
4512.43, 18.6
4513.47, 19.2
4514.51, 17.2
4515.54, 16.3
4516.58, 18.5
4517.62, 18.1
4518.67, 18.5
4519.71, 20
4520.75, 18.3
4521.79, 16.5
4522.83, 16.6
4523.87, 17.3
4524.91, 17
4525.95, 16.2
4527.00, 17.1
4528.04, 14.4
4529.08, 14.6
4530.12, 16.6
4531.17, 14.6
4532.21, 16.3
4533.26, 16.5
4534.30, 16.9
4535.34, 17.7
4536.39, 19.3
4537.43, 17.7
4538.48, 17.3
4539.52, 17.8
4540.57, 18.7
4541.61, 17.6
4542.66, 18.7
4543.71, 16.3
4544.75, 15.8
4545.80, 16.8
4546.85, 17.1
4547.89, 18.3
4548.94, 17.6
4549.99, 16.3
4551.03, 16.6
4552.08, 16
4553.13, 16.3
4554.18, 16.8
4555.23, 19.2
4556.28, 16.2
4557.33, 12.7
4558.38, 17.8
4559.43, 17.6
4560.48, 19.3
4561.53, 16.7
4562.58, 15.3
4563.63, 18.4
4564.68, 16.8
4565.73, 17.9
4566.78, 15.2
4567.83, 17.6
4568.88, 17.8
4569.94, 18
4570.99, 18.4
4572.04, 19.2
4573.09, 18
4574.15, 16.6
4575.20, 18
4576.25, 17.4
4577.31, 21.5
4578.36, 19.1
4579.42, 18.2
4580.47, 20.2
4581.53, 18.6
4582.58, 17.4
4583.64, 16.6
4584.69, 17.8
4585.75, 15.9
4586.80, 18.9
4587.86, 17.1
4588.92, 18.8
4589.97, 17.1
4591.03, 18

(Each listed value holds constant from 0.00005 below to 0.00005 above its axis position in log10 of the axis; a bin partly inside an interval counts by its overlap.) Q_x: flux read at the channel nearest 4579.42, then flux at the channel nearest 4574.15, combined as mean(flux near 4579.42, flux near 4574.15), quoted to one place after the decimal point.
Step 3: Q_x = 17.4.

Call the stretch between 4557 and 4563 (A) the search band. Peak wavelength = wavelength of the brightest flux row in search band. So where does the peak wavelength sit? 4560.48 A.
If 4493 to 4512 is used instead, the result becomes 4506.20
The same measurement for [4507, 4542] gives 4507.23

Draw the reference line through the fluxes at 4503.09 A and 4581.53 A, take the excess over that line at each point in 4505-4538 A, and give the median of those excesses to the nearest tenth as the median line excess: 3.7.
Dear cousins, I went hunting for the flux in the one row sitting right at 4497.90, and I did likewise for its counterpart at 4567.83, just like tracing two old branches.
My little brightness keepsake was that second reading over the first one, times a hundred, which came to 105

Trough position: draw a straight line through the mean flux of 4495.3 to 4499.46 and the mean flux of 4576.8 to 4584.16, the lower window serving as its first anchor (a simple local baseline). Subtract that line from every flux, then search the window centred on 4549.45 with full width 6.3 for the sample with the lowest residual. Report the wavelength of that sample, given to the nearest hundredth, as 4552.08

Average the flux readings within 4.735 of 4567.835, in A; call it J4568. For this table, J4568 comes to 17.7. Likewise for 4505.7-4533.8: 17.5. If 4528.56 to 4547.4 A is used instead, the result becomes 17.0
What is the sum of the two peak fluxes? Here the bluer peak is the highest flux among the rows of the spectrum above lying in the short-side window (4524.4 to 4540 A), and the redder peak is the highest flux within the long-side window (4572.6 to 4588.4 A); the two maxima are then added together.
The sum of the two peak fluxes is 40.8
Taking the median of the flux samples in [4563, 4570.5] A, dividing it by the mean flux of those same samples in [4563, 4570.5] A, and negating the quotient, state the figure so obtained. -1.02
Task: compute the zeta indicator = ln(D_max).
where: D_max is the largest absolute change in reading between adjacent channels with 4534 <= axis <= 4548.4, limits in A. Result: 0.88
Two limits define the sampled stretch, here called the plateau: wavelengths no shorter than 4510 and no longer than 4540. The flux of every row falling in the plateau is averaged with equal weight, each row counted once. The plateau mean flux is 17.3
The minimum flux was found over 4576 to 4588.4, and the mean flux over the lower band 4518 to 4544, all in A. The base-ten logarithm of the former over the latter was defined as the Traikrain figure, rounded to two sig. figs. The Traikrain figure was -0.033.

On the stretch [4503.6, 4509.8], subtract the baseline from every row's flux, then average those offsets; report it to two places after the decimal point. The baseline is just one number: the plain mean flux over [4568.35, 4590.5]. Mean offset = 1.23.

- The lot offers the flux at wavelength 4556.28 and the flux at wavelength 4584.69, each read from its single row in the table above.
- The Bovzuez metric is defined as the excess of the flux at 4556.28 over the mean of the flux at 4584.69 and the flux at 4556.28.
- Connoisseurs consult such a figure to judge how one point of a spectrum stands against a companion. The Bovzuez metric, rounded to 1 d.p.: -0.8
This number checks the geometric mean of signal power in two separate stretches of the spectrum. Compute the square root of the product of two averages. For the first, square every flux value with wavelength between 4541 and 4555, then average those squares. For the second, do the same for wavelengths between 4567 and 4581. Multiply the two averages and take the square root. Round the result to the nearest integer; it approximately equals 314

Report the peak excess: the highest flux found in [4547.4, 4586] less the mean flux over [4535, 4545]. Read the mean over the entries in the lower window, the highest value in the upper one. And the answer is 3.8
